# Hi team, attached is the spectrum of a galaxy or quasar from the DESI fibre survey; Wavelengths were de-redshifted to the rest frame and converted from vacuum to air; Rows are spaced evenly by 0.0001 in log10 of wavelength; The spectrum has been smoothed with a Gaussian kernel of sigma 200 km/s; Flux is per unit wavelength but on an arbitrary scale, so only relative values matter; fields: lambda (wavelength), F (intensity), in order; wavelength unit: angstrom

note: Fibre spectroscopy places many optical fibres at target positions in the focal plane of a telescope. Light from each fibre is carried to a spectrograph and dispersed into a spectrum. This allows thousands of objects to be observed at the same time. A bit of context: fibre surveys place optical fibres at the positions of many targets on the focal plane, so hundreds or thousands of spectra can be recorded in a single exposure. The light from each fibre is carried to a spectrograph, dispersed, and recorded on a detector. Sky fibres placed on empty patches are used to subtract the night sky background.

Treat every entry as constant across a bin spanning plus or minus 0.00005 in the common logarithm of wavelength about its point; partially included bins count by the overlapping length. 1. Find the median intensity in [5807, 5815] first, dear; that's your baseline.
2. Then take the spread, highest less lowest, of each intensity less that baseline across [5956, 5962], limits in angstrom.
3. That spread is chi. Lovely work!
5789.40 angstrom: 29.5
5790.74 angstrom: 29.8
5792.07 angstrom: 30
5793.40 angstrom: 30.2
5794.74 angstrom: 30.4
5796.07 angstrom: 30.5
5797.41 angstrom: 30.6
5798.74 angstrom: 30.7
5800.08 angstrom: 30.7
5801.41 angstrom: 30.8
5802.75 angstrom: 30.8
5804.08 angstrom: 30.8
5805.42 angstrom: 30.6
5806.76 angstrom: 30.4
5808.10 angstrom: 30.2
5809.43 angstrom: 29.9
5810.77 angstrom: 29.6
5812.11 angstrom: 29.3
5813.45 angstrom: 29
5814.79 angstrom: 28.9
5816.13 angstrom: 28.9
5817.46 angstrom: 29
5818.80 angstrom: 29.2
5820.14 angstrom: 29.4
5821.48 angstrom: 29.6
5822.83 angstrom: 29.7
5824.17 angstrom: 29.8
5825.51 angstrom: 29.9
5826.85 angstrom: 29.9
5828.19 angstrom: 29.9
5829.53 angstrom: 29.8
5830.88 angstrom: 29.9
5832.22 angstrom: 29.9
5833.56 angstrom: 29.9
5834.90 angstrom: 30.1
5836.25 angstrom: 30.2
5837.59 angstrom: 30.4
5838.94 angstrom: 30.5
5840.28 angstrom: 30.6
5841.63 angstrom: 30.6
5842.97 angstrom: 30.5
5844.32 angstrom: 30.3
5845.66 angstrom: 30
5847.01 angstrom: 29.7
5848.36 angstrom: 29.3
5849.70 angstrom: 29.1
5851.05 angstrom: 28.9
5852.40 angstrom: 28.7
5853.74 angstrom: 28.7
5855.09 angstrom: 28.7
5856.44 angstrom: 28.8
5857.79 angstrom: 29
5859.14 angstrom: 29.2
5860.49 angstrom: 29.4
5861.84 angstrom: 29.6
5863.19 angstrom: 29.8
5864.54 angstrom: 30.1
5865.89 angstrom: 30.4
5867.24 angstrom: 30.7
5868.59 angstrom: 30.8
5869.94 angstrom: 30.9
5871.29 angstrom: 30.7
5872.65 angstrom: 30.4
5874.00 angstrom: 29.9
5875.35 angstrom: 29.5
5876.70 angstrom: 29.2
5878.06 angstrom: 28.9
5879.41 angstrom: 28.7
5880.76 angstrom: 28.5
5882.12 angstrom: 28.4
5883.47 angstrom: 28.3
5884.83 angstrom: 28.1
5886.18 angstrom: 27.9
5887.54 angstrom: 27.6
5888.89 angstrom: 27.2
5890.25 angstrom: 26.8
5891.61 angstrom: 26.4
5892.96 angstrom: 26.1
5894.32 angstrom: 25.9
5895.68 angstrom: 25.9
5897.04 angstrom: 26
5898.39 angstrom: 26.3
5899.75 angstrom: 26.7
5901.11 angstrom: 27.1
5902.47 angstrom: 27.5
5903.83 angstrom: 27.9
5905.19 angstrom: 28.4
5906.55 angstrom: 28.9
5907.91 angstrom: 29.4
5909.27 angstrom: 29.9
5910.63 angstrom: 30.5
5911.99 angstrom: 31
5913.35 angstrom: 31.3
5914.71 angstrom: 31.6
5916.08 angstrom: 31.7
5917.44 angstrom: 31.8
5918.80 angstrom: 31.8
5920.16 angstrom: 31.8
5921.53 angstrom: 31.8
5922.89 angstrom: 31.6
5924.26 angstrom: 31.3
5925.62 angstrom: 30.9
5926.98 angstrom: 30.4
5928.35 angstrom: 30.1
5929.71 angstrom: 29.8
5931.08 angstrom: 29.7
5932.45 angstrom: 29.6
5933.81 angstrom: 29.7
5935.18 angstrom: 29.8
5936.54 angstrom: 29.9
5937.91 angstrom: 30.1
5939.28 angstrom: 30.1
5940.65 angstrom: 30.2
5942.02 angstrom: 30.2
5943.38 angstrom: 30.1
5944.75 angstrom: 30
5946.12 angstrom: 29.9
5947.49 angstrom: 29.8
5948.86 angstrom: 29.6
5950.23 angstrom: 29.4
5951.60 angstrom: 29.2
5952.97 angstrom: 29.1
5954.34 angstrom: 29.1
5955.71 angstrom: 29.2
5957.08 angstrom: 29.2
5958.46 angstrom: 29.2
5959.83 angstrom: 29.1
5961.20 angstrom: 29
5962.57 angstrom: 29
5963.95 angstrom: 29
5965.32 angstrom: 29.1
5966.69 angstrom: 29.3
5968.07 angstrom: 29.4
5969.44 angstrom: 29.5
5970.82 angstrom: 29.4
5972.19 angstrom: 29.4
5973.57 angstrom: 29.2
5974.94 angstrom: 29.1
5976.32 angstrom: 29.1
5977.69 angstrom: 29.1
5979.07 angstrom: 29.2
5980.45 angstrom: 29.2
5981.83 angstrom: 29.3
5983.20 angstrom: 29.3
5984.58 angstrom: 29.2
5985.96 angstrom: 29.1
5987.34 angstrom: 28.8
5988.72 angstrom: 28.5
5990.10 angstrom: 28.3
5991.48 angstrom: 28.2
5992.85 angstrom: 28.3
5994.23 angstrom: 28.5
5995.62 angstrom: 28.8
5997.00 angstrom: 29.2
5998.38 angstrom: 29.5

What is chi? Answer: 0.20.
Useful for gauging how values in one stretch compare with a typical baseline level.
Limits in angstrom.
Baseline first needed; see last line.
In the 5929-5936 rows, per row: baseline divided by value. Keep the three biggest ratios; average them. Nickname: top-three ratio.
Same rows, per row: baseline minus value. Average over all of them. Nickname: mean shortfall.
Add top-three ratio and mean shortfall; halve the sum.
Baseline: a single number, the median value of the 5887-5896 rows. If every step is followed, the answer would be -1.2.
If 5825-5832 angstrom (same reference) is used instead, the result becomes -1.3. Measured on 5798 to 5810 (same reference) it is -1.6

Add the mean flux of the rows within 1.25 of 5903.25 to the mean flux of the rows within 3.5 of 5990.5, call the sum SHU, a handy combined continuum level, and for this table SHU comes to 56.1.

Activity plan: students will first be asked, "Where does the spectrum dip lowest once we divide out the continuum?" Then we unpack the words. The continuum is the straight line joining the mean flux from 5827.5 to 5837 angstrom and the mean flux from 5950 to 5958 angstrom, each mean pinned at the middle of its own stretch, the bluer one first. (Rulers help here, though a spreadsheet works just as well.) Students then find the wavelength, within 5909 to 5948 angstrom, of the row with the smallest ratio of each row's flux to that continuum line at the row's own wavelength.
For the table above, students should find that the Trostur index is 5932.45 angstrom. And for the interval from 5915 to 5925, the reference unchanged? 5924.26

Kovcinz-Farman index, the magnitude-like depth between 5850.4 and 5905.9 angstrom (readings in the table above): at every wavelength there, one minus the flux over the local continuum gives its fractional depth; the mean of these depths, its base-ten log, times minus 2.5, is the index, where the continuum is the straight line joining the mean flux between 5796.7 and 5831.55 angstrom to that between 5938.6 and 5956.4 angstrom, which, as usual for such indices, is 3.4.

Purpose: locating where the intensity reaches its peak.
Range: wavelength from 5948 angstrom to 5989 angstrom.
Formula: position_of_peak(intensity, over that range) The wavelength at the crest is 5948.86 angstrom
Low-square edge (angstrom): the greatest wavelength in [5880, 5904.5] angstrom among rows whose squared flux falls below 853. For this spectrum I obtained 5903.83 angstrom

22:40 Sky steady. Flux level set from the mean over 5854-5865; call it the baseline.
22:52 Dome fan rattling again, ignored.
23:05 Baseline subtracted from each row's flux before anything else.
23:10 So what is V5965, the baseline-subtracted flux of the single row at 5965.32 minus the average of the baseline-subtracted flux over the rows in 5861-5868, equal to -1.0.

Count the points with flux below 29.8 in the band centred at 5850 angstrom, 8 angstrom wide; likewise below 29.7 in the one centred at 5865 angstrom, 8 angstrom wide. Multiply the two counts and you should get 6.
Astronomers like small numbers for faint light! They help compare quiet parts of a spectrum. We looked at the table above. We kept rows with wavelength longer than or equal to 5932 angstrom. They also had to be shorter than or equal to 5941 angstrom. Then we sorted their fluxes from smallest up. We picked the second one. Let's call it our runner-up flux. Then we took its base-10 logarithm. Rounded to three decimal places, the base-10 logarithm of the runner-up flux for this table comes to 1.473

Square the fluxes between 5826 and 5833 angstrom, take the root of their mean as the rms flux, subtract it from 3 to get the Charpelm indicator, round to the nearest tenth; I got -26.9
